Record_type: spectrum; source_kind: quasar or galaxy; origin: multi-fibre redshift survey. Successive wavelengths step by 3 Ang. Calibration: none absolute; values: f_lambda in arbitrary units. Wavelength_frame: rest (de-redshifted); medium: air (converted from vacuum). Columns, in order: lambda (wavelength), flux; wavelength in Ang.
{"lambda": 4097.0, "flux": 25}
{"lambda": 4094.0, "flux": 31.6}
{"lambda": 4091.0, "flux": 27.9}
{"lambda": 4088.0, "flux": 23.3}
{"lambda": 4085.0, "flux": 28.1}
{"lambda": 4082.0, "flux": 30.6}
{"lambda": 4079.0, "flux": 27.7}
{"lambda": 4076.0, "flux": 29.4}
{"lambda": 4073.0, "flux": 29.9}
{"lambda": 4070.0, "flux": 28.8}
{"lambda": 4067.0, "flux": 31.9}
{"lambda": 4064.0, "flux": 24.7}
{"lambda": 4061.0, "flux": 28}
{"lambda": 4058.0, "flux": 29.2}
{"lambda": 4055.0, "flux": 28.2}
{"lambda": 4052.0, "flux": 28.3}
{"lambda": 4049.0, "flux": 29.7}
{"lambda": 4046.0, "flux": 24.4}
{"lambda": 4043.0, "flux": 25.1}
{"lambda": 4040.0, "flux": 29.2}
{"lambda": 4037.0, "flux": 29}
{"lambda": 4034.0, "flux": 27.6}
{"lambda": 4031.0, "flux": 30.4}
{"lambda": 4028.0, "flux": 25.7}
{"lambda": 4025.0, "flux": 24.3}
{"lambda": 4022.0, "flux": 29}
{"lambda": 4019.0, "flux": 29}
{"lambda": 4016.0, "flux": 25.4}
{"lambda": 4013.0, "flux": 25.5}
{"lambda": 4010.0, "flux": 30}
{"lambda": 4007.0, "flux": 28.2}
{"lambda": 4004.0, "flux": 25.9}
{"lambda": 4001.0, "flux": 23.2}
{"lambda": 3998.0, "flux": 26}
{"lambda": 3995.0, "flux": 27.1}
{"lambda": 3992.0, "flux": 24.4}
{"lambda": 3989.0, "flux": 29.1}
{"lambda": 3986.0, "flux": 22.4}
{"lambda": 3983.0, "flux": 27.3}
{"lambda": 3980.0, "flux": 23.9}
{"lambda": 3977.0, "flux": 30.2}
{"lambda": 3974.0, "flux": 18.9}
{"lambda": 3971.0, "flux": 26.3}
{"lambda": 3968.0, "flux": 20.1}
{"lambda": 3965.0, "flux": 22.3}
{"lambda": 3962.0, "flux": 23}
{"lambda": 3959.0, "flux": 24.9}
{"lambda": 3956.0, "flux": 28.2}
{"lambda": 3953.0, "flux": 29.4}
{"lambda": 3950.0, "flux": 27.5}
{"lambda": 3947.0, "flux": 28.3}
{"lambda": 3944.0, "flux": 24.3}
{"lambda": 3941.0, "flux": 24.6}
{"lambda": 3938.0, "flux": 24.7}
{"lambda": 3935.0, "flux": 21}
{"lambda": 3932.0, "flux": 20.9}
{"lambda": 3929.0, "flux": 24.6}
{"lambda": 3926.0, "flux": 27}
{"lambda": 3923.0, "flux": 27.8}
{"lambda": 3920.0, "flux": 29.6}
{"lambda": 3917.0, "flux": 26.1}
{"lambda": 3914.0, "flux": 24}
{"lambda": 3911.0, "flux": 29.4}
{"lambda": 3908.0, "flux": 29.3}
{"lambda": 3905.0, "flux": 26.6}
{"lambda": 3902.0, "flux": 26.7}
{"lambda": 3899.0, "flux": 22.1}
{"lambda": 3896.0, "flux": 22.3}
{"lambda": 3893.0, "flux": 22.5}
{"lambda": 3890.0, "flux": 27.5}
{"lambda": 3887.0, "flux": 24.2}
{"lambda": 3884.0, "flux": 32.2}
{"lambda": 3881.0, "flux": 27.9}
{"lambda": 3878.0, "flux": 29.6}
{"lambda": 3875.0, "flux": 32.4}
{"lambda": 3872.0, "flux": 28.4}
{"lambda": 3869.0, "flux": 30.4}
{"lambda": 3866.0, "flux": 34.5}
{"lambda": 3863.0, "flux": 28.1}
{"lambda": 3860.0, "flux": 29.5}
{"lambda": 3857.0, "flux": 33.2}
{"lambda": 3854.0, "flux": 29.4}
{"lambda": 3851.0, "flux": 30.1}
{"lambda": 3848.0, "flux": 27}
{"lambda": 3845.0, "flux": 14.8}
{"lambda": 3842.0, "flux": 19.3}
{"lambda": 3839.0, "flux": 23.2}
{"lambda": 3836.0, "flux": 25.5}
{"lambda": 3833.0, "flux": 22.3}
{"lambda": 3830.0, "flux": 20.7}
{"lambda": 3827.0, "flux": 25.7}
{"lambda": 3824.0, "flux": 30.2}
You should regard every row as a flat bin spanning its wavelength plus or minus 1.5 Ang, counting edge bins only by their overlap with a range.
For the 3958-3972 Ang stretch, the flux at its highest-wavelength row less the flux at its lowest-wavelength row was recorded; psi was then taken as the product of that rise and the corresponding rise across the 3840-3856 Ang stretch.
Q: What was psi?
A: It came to 14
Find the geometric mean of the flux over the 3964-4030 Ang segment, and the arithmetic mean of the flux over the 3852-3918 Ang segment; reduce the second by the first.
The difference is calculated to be 2.6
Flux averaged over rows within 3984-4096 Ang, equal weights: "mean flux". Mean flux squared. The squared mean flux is 757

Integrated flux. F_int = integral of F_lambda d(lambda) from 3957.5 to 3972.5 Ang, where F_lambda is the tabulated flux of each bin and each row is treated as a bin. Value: 350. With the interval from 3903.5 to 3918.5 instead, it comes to 406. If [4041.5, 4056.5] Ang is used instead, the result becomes 407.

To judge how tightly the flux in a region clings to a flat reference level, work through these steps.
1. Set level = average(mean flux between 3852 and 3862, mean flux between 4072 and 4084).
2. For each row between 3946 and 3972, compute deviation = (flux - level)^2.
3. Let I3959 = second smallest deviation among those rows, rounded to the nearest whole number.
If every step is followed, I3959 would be 3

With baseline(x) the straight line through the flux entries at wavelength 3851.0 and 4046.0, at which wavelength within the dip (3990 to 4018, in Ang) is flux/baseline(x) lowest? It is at 4001.0 Ang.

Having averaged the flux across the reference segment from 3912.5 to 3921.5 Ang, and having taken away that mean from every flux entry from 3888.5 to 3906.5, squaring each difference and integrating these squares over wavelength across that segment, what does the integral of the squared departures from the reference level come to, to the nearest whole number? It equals 167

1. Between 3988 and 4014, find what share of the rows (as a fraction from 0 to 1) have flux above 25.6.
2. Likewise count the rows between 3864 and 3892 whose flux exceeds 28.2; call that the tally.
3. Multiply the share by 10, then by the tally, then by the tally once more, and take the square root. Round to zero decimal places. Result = 15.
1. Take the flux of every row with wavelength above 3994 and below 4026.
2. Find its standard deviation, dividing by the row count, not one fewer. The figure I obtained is 2.0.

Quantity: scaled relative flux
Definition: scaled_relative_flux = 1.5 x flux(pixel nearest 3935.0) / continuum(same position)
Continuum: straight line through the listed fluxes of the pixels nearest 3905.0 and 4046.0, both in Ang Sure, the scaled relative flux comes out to 1.21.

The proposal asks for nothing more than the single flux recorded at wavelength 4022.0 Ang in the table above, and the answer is 29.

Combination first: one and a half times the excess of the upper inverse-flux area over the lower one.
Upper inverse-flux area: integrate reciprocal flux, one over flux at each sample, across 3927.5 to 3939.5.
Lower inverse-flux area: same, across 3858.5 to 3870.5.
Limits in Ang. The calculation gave 0.20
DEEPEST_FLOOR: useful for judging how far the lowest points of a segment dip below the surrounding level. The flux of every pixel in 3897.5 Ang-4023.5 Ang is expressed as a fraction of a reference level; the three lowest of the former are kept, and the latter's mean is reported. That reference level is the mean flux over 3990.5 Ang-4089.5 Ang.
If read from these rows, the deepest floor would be 0.73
